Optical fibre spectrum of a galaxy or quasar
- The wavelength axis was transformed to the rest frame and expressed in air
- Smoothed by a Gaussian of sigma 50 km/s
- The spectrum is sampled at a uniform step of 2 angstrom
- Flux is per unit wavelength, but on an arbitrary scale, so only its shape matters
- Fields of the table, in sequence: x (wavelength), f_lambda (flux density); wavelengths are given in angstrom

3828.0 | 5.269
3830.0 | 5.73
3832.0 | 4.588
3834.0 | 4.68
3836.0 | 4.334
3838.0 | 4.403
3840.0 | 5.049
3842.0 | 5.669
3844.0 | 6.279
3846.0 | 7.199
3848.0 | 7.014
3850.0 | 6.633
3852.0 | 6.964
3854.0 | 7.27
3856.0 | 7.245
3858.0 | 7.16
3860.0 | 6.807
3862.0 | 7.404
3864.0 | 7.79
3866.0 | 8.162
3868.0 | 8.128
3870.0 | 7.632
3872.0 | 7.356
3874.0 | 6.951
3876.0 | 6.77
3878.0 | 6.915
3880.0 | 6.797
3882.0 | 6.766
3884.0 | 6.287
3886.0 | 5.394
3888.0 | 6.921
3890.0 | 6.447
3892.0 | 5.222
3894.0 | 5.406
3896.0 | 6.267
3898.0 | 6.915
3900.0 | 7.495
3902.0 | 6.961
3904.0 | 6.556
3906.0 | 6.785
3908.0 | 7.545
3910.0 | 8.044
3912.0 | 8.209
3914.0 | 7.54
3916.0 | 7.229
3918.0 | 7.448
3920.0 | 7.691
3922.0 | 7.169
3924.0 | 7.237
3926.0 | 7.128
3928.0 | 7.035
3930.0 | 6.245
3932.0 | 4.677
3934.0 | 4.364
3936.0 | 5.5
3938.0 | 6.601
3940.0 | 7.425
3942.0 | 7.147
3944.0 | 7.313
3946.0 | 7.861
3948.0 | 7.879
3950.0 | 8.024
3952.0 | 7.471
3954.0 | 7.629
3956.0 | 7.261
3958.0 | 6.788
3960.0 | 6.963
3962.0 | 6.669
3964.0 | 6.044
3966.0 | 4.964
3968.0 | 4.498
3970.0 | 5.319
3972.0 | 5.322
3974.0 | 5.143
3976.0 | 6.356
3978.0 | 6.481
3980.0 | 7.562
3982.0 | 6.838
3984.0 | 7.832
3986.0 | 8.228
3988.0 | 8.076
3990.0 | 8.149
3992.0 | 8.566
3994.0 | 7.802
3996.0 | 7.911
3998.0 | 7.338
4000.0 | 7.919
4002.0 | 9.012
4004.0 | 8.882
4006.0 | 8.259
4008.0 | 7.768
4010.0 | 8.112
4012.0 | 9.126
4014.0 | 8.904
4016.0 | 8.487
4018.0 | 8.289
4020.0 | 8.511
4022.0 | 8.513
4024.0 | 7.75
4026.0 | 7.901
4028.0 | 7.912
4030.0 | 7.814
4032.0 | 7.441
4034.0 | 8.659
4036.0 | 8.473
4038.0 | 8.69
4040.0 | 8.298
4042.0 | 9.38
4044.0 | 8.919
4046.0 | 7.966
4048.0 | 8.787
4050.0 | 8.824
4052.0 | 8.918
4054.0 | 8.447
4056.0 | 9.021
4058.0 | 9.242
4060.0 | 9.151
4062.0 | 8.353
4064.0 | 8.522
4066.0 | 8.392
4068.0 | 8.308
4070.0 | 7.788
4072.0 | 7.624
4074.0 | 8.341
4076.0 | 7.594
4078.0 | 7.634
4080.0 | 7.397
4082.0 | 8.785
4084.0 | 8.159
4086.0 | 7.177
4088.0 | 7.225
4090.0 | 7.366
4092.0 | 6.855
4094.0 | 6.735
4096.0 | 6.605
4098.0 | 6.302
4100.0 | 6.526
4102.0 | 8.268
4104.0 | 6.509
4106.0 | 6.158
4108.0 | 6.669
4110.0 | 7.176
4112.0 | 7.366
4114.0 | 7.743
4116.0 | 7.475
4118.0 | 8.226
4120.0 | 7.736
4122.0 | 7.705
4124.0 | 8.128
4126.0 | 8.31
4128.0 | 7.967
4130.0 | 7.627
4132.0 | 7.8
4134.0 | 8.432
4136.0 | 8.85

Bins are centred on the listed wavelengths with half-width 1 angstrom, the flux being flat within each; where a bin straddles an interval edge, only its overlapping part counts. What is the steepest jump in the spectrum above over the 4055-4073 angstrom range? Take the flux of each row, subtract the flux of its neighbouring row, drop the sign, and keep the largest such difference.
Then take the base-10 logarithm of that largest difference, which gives -0.10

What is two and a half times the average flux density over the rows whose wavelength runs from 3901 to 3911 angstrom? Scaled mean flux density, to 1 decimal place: 17.9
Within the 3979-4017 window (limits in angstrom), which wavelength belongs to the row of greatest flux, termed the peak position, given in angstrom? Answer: 4012.0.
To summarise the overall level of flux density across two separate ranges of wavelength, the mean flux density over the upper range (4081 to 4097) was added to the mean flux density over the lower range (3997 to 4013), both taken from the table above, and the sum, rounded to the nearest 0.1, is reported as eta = 15.7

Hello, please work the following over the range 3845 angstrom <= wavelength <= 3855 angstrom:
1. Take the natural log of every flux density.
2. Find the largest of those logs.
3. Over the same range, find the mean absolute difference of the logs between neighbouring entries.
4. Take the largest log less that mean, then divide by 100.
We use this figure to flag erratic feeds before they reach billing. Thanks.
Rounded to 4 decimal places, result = 0.0194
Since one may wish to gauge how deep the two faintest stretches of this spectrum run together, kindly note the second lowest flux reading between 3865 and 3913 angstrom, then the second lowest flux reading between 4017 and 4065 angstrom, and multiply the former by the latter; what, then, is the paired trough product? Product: 41.8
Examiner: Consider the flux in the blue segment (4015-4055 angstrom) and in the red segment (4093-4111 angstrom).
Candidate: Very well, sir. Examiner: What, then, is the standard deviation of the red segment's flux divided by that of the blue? 1.3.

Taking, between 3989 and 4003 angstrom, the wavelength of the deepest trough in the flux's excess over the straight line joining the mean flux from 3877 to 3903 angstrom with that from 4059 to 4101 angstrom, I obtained 3998.0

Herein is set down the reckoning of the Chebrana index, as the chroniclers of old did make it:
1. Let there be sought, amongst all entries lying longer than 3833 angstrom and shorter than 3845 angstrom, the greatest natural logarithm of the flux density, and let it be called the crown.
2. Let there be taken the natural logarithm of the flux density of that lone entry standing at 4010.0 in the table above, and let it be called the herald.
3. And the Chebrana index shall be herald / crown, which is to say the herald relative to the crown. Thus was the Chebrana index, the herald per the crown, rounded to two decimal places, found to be 1.14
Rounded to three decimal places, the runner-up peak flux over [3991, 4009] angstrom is 8.882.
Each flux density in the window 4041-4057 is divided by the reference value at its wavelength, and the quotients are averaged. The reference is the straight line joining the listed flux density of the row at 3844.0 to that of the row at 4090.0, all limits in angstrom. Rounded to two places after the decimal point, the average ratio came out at 1.22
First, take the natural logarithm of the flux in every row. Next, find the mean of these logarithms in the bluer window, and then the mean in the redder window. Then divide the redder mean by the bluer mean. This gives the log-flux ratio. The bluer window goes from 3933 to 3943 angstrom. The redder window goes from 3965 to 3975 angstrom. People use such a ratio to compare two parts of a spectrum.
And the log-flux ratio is 0.89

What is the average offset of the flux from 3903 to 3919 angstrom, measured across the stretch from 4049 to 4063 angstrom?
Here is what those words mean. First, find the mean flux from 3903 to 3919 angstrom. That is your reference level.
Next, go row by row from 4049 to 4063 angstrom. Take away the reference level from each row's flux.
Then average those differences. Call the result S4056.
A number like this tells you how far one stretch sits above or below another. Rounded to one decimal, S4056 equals 1.4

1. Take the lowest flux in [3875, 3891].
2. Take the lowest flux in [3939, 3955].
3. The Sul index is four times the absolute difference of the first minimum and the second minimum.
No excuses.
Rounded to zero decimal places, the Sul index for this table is 7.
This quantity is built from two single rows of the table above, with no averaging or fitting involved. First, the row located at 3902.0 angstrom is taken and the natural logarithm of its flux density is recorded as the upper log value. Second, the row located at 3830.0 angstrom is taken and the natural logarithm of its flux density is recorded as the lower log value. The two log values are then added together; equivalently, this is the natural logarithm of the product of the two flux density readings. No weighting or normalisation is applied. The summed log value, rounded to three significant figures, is 3.69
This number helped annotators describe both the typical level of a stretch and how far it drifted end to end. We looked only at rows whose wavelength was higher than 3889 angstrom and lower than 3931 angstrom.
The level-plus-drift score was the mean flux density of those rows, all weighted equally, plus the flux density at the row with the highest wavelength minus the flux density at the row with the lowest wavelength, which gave 6.8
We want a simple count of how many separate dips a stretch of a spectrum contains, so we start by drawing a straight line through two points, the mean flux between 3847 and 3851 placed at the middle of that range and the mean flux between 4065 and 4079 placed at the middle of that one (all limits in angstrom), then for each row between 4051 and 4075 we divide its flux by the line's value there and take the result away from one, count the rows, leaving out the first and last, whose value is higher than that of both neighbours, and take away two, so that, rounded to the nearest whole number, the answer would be 1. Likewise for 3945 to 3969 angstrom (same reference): 0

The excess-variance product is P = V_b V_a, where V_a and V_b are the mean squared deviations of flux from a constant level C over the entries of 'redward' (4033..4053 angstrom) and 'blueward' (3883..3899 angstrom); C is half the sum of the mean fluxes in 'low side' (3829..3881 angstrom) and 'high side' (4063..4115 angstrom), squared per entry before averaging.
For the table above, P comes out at 3.6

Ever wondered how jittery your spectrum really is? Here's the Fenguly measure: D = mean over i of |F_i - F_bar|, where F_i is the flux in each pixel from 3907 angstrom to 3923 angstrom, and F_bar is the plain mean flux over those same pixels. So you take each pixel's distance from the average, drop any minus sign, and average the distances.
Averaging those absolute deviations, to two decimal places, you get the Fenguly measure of 0.28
